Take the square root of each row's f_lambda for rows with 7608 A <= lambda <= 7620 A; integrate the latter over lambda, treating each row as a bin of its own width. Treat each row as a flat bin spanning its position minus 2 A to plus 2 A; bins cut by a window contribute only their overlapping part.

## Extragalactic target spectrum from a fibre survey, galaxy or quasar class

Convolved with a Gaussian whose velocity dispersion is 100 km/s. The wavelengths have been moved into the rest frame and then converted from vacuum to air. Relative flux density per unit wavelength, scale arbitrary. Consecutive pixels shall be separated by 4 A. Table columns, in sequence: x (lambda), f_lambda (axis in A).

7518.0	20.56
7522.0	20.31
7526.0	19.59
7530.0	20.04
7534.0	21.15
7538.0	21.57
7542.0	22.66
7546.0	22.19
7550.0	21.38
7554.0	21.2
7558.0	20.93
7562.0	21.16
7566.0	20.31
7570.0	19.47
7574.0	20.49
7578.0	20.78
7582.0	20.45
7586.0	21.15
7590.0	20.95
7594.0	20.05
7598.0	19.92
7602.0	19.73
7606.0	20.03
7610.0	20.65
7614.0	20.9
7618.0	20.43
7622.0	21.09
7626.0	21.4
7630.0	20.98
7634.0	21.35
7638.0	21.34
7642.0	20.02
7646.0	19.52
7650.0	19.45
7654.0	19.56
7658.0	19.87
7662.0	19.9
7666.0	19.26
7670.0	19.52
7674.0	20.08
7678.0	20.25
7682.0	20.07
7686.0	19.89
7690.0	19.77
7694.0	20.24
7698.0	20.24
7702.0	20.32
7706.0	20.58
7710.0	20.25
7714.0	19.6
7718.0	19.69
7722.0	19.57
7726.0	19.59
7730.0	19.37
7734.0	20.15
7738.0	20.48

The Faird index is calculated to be 54.5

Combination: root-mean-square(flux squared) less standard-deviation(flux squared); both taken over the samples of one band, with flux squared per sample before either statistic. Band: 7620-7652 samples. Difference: 396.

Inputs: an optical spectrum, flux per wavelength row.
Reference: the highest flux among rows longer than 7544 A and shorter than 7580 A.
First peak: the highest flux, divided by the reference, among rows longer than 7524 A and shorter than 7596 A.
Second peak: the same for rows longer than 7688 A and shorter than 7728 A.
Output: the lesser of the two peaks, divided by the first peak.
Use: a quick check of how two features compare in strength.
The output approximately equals 0.908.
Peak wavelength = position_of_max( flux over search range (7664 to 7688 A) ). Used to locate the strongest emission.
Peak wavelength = 7678.0 A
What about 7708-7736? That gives 7710.0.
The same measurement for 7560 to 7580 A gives 7562.0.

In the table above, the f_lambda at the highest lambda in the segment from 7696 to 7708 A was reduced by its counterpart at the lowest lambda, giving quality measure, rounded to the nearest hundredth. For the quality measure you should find 0.34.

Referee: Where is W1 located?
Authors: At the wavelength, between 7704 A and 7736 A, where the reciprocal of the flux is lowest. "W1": 7706.0 A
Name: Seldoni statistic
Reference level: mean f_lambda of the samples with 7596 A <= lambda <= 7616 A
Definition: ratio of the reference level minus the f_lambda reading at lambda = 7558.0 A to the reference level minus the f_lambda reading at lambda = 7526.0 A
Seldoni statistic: -1.0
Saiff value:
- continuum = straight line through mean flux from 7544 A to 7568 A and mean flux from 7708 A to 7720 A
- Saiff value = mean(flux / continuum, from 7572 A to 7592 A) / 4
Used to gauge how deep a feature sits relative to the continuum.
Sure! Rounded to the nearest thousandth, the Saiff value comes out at 0.248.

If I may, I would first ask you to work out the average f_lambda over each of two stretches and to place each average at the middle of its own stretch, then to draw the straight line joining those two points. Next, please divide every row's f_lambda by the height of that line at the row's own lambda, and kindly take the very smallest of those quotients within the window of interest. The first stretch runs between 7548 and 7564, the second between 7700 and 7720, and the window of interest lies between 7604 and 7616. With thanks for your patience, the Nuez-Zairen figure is 0.96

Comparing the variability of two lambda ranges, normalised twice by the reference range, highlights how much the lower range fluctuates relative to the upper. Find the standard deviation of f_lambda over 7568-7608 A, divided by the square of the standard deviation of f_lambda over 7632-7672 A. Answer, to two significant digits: 1.0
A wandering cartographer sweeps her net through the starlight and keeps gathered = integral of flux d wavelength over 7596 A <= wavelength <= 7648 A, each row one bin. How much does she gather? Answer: 1069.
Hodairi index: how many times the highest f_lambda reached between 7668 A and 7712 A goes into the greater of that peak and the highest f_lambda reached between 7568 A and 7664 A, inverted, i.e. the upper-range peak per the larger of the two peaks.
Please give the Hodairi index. 0.9617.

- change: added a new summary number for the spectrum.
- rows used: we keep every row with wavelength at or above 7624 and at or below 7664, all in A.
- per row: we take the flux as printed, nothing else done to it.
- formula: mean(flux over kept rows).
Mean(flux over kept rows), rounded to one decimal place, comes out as 20.3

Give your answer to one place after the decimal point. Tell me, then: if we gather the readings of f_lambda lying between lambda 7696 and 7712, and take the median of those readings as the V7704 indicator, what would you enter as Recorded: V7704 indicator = 20.3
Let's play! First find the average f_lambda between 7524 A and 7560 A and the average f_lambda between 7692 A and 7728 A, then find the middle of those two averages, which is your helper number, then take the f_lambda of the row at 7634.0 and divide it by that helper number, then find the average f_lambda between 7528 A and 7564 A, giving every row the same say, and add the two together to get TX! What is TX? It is 22.4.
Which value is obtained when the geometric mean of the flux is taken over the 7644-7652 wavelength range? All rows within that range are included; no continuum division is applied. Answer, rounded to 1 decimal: 19.5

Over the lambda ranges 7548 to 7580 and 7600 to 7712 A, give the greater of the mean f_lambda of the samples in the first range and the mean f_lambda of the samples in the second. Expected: 20.7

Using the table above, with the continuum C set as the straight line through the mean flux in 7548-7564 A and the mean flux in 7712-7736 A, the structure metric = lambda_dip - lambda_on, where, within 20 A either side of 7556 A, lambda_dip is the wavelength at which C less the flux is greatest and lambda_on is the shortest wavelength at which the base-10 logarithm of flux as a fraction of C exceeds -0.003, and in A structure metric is 32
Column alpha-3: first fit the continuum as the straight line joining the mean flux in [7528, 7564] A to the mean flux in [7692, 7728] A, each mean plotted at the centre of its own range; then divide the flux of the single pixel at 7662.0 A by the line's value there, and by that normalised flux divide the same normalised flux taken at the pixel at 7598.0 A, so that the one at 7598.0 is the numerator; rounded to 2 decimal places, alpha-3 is 0.98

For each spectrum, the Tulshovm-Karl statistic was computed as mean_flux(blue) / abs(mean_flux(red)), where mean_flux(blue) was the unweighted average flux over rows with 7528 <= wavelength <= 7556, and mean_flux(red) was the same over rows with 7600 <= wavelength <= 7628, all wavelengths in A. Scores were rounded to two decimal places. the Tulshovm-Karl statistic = 1.04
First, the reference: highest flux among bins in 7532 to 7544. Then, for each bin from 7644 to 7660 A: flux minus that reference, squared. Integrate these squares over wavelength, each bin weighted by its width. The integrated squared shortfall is 150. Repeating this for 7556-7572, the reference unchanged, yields 84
